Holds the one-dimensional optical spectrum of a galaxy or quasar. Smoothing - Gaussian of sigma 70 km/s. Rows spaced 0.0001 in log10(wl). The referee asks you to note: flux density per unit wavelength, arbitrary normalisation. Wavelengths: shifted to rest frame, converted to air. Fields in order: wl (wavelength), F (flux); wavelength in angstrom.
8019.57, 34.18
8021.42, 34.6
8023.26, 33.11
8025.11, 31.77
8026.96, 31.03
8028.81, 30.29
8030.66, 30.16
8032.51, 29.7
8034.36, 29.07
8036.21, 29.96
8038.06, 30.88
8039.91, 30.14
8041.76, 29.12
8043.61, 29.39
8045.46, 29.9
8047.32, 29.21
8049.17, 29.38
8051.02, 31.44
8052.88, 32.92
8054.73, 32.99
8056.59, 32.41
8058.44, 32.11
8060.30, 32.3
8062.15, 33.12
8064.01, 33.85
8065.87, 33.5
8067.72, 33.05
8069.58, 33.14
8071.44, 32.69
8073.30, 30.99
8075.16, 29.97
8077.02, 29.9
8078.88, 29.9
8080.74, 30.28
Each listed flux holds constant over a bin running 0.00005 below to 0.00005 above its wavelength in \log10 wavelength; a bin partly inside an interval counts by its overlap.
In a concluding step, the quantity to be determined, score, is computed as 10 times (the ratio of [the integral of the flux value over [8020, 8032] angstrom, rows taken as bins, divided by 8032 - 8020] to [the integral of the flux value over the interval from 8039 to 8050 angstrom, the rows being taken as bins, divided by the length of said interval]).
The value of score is 10.8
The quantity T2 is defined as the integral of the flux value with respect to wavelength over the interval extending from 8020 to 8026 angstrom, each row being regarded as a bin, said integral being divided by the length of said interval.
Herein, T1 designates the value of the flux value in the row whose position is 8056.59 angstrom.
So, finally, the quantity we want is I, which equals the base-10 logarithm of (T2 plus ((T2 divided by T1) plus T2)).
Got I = 1.83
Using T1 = 32.41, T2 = 33.3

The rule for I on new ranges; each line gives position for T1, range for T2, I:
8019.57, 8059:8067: 1.83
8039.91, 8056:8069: 1.83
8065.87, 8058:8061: 1.81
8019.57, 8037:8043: 1.78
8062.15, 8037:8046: 1.78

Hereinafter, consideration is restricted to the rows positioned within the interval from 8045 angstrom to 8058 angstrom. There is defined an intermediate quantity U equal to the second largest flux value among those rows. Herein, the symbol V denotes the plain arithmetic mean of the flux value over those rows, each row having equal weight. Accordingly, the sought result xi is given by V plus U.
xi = 64.1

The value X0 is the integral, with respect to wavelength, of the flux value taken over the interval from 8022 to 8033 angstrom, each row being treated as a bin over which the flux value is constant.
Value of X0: 343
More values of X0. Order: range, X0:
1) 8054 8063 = 293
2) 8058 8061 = 97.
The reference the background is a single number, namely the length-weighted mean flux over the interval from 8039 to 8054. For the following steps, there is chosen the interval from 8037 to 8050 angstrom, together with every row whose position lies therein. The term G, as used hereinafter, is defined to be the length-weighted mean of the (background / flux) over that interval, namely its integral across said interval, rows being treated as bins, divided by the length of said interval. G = 1.02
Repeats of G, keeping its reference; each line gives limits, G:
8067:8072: 0.92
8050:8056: 0.93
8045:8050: 1.03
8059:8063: 0.93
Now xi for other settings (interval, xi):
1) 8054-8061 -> 64.9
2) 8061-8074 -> 66.4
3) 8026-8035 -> 60.3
